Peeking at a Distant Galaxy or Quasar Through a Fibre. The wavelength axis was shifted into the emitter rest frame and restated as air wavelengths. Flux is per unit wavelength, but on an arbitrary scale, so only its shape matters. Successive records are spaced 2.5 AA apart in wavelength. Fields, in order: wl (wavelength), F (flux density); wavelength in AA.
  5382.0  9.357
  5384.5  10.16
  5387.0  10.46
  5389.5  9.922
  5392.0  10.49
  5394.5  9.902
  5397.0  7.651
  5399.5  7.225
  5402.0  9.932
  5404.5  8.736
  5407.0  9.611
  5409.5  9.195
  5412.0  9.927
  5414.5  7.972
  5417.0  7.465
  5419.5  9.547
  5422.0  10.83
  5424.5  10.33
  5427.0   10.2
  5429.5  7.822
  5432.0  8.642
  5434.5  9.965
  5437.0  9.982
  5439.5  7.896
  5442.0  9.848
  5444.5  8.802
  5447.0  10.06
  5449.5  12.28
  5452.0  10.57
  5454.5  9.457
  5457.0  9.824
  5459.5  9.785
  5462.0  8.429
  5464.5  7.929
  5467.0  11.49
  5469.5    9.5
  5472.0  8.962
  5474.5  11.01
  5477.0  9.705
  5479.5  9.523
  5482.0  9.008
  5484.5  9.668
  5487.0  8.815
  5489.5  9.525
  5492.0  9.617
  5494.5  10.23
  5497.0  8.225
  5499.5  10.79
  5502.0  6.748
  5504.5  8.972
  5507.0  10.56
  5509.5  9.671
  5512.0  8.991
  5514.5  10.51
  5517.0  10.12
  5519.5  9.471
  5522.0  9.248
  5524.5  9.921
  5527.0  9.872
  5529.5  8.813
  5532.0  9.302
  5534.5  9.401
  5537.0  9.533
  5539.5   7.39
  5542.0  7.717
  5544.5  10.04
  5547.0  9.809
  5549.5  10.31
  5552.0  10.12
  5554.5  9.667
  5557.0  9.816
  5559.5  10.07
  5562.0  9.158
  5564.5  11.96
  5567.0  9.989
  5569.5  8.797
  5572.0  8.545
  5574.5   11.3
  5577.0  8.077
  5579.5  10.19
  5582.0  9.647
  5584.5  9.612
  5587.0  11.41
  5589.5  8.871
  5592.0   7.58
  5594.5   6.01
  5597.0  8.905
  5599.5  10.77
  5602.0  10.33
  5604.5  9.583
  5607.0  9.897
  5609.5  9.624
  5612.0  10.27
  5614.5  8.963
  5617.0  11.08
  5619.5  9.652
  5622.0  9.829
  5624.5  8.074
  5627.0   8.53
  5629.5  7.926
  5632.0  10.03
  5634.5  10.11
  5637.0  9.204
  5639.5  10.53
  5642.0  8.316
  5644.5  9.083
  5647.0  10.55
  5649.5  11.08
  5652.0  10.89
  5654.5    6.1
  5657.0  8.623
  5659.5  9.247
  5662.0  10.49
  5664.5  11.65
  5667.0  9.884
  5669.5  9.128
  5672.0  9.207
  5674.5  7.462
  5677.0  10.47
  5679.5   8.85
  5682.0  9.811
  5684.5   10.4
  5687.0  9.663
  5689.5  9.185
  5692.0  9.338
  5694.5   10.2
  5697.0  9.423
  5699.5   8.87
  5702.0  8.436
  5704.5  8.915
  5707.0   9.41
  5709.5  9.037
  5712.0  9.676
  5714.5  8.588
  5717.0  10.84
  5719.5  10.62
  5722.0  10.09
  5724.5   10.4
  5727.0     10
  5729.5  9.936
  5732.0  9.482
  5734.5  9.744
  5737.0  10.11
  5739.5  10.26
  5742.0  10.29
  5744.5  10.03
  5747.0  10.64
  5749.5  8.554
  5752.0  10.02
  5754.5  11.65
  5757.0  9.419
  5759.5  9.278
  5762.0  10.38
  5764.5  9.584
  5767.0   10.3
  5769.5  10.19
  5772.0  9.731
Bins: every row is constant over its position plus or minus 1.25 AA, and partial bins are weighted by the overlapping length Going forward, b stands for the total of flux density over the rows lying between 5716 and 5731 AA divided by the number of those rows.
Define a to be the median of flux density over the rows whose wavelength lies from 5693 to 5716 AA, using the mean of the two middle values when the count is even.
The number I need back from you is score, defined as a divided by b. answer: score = 0.88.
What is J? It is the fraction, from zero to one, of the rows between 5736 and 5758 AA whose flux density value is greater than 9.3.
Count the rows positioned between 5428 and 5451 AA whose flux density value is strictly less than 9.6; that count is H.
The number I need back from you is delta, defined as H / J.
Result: 4.5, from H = 4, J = 0.89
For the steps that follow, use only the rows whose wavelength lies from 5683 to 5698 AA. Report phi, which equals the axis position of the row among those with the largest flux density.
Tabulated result 5684.5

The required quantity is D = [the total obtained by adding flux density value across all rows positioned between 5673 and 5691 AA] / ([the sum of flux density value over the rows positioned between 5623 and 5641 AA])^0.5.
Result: 8.2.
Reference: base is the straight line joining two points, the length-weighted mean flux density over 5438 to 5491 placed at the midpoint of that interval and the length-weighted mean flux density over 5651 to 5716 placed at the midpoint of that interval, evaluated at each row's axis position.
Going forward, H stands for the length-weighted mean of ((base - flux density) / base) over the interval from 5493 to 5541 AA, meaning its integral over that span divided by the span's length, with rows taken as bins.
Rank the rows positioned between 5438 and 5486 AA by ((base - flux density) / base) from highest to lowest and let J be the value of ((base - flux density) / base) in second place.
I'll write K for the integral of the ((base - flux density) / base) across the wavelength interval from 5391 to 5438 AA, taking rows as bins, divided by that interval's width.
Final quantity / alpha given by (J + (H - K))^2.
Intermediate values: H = 0.02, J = 0.176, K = 0.05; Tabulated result 0.02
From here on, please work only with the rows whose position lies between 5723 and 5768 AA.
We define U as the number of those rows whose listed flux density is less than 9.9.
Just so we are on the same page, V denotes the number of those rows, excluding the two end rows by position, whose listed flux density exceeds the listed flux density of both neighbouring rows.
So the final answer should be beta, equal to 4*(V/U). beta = 2.7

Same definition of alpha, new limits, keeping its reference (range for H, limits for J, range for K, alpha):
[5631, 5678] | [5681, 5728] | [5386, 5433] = 0.00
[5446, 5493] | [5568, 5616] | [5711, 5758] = 0.07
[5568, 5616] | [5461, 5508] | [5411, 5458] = 0.03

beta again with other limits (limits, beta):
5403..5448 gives 1.8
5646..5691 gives 1.8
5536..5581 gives 2.0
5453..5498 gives 1.3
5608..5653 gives 2.8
